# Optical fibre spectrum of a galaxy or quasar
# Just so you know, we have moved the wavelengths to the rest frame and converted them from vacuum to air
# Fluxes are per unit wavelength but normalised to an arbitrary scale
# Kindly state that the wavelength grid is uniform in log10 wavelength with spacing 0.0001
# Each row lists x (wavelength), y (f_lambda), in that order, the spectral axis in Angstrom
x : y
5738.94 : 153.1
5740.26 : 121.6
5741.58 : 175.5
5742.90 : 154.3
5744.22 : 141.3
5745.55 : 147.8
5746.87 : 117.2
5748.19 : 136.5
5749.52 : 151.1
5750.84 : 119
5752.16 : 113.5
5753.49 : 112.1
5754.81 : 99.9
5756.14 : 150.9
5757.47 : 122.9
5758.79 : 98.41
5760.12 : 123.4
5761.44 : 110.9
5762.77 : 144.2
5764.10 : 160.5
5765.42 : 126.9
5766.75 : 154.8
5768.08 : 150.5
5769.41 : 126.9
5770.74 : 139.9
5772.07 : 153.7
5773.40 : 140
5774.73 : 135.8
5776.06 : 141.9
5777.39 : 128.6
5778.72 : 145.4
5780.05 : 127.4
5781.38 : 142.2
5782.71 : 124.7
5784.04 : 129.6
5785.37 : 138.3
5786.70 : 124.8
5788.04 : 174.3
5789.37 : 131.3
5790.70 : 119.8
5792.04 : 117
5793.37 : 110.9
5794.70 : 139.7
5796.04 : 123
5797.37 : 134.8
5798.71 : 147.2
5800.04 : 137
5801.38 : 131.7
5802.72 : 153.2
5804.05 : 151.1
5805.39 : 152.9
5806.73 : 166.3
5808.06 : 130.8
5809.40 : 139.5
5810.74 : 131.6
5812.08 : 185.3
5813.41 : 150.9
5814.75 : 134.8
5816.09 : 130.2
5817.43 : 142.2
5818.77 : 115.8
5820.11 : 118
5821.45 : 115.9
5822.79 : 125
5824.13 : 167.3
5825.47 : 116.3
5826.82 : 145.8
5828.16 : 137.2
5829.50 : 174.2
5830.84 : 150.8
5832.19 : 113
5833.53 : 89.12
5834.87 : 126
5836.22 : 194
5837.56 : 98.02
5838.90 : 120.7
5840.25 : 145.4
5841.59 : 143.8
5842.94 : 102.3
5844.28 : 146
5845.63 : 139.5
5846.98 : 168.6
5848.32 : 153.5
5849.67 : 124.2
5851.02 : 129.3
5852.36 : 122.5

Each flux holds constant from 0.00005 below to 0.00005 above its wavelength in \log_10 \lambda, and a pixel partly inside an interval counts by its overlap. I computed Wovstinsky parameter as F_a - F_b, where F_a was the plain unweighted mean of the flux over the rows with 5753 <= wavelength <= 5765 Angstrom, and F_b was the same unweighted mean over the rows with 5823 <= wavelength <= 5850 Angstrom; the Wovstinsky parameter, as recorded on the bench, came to -13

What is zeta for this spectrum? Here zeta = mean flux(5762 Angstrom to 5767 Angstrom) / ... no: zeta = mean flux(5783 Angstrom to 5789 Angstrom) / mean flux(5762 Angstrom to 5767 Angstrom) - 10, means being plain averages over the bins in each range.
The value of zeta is -9.03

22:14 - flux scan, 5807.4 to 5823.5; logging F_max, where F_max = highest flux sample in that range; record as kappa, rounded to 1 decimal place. 185.3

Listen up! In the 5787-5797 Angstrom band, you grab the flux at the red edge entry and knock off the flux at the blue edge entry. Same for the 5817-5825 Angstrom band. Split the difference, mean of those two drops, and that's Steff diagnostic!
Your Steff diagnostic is -13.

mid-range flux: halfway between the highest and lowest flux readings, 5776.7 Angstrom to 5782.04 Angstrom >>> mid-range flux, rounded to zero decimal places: 136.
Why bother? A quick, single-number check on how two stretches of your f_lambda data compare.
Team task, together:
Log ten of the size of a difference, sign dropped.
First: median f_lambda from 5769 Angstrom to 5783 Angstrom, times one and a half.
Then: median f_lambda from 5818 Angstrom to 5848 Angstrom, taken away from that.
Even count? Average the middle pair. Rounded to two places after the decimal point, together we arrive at 1.89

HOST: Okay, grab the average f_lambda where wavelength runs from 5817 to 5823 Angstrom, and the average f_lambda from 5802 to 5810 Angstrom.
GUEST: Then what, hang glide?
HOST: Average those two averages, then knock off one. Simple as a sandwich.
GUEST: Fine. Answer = 135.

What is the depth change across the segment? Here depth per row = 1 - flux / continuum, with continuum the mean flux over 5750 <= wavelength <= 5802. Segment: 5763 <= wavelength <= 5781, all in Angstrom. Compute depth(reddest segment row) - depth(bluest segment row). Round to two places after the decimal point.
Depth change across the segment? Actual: 0.25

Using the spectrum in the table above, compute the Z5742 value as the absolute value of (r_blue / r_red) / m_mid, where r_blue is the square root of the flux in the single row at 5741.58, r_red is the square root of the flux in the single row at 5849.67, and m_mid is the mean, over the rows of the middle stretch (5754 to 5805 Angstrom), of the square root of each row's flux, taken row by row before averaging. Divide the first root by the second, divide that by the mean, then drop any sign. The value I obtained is 0.103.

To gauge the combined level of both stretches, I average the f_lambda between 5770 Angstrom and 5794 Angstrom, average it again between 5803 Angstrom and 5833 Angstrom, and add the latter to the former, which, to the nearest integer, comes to 275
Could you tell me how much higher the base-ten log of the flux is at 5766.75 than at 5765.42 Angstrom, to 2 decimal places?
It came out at 0.09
